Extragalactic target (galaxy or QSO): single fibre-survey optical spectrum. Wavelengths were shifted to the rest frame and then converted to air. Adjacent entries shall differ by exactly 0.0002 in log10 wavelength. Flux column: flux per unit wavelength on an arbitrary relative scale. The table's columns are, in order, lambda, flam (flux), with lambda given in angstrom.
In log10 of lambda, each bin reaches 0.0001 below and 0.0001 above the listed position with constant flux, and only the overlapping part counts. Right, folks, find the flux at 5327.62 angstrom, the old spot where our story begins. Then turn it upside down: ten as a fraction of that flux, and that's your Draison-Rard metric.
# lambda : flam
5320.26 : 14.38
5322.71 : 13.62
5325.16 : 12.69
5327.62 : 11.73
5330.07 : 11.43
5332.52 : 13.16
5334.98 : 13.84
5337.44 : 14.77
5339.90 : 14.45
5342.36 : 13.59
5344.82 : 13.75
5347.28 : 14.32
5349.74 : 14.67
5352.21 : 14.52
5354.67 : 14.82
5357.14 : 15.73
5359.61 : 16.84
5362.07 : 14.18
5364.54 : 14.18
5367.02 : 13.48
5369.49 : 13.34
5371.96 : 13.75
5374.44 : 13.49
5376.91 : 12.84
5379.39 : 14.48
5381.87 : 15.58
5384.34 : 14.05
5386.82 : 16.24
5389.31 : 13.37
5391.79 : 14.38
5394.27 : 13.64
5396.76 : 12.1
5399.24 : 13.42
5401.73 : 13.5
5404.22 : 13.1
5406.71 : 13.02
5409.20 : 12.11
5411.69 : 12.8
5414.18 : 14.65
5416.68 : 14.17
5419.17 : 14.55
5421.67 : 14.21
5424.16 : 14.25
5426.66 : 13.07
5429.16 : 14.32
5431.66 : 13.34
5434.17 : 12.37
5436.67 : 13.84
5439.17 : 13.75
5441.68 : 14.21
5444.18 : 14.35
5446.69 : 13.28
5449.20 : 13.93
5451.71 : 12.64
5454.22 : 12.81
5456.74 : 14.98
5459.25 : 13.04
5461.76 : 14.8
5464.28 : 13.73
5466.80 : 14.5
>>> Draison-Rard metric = 0.853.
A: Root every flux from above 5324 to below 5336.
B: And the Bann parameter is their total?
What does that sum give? 17.7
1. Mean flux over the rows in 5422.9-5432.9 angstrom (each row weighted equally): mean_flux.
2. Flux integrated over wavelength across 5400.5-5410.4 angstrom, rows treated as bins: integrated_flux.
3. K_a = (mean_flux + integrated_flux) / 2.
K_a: 71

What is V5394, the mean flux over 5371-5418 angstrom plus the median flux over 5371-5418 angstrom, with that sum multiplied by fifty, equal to 1361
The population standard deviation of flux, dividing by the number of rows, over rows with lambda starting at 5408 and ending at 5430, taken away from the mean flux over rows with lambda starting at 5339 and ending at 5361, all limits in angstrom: 13.9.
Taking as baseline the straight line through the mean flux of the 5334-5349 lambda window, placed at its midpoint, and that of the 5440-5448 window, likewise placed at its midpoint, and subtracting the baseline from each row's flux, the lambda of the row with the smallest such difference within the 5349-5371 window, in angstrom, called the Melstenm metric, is 5369.49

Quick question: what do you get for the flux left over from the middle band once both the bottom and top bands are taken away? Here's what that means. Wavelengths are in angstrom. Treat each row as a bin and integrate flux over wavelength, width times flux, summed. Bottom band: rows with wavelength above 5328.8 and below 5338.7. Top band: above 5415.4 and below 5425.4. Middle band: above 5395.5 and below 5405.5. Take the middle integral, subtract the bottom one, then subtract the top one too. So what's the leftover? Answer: -144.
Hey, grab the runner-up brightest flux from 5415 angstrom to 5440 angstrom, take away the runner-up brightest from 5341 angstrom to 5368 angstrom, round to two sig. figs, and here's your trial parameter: -1.4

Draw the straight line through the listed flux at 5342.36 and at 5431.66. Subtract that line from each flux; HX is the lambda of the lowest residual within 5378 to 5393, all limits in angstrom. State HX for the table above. 5389.31 angstrom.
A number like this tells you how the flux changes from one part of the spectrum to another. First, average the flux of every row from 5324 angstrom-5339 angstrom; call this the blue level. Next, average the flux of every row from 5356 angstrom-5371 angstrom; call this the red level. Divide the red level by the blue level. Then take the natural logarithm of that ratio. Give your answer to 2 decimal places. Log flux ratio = 0.12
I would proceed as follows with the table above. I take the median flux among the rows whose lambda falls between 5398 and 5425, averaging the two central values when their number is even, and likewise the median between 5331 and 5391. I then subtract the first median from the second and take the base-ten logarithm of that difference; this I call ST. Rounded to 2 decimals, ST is -0.17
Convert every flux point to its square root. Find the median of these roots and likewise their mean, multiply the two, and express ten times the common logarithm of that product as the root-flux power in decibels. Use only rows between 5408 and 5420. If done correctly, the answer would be 11.4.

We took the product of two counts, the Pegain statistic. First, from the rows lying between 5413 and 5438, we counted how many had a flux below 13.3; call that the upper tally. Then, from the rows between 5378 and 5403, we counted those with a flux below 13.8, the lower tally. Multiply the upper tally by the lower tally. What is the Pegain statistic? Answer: 10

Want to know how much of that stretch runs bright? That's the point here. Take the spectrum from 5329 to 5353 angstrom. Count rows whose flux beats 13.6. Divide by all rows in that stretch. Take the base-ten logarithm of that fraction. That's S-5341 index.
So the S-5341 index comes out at -0.155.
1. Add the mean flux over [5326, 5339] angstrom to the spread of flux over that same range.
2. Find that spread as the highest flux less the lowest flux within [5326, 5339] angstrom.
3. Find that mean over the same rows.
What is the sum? 16.3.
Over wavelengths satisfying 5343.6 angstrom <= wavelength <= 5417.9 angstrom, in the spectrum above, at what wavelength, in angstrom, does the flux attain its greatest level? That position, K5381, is 5359.61 angstrom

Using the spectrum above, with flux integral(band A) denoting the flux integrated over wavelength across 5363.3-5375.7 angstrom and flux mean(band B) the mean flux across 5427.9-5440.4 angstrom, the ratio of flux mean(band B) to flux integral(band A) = 0.080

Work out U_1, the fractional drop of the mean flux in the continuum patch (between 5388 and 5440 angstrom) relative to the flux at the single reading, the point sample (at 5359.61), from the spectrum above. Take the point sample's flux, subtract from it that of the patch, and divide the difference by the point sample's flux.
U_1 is 0.197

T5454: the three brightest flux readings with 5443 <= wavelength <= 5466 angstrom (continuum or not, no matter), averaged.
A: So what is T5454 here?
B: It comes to 14.7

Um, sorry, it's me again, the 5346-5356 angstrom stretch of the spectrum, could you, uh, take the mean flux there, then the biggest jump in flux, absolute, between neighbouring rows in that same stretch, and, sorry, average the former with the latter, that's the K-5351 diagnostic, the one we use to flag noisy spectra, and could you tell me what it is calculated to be 7.47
